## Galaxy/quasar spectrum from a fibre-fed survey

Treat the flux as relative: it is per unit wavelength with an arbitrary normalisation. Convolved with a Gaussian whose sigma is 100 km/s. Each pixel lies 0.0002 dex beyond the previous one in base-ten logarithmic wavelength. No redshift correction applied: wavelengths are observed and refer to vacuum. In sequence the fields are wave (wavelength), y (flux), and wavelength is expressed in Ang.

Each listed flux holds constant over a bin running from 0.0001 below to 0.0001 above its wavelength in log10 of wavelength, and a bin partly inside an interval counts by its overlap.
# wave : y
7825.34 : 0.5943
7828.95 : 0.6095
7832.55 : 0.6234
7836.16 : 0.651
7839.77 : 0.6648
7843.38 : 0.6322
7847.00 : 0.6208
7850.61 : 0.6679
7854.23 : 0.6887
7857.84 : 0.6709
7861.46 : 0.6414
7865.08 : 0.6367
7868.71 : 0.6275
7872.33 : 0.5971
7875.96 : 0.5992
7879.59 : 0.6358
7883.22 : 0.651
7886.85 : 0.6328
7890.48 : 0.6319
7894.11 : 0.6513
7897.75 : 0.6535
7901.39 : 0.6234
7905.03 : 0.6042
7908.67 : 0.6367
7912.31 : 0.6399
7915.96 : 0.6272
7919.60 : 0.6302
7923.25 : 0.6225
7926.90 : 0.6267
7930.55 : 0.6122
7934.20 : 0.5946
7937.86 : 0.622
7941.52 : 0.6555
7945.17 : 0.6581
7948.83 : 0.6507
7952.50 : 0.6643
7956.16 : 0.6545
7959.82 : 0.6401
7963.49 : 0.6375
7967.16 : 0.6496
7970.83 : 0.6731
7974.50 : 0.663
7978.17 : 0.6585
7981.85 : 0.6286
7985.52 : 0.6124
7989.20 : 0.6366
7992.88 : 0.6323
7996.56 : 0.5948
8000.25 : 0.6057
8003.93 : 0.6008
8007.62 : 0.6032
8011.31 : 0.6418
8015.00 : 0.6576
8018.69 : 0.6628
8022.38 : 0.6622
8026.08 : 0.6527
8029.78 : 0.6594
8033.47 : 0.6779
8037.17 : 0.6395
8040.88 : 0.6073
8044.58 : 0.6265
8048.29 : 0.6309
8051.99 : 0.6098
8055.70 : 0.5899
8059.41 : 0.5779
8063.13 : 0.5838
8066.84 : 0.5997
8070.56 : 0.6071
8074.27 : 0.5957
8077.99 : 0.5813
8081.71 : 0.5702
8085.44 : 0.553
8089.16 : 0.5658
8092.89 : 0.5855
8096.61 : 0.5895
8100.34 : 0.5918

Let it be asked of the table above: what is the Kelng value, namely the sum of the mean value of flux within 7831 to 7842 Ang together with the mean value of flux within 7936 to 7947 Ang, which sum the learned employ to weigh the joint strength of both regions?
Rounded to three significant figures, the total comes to 1.29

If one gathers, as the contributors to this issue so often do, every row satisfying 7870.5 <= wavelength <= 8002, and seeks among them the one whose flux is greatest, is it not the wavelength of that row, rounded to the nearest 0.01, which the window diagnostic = 7970.83 Ang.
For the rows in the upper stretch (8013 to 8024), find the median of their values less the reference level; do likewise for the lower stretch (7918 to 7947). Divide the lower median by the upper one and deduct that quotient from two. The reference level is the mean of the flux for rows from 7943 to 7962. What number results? 5.3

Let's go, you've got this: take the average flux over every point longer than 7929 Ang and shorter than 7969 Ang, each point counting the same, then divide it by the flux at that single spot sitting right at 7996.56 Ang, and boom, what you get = 1.08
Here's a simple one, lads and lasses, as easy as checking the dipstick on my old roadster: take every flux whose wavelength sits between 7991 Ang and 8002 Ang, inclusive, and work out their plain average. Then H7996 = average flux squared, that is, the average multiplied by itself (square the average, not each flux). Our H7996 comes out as 0.373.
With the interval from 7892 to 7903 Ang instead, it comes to 0.413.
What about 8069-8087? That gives 0.338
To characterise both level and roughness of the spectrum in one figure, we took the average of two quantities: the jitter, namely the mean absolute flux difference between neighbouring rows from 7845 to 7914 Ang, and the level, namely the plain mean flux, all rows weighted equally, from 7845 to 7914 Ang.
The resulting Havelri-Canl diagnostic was 0.328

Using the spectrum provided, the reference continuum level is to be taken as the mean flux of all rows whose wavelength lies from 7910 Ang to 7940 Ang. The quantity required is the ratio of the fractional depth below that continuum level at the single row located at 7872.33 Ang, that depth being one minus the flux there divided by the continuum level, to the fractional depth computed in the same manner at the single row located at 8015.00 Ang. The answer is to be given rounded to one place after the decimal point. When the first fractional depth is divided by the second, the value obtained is -0.7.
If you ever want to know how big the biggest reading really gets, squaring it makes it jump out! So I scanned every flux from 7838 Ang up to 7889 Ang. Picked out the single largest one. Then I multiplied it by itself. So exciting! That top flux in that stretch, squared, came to 0.474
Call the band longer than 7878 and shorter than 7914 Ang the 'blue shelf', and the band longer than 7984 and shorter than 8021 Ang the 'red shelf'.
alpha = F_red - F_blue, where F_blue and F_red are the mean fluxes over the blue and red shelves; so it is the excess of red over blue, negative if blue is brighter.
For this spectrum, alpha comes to -0.011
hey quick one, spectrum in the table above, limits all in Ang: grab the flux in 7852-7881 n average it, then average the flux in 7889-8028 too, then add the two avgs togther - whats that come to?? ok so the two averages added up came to 1.27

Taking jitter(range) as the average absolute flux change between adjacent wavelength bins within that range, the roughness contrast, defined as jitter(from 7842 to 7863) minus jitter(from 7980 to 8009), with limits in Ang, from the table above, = 0.011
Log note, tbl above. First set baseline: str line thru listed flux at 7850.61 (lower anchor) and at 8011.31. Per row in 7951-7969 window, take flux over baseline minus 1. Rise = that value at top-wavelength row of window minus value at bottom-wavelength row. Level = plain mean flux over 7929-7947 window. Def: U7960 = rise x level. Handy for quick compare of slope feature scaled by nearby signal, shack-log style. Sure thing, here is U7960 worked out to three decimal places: -0.012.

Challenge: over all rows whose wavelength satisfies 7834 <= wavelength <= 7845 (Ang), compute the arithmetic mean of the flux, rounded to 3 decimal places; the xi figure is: 0.649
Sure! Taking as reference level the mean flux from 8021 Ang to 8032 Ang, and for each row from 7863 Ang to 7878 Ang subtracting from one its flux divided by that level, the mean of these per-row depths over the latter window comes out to 0.065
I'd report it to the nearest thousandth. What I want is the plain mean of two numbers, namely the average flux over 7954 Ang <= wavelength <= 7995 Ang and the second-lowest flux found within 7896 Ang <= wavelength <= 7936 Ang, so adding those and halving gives 0.624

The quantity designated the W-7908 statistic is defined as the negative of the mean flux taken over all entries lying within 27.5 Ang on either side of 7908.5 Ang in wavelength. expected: -0.629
